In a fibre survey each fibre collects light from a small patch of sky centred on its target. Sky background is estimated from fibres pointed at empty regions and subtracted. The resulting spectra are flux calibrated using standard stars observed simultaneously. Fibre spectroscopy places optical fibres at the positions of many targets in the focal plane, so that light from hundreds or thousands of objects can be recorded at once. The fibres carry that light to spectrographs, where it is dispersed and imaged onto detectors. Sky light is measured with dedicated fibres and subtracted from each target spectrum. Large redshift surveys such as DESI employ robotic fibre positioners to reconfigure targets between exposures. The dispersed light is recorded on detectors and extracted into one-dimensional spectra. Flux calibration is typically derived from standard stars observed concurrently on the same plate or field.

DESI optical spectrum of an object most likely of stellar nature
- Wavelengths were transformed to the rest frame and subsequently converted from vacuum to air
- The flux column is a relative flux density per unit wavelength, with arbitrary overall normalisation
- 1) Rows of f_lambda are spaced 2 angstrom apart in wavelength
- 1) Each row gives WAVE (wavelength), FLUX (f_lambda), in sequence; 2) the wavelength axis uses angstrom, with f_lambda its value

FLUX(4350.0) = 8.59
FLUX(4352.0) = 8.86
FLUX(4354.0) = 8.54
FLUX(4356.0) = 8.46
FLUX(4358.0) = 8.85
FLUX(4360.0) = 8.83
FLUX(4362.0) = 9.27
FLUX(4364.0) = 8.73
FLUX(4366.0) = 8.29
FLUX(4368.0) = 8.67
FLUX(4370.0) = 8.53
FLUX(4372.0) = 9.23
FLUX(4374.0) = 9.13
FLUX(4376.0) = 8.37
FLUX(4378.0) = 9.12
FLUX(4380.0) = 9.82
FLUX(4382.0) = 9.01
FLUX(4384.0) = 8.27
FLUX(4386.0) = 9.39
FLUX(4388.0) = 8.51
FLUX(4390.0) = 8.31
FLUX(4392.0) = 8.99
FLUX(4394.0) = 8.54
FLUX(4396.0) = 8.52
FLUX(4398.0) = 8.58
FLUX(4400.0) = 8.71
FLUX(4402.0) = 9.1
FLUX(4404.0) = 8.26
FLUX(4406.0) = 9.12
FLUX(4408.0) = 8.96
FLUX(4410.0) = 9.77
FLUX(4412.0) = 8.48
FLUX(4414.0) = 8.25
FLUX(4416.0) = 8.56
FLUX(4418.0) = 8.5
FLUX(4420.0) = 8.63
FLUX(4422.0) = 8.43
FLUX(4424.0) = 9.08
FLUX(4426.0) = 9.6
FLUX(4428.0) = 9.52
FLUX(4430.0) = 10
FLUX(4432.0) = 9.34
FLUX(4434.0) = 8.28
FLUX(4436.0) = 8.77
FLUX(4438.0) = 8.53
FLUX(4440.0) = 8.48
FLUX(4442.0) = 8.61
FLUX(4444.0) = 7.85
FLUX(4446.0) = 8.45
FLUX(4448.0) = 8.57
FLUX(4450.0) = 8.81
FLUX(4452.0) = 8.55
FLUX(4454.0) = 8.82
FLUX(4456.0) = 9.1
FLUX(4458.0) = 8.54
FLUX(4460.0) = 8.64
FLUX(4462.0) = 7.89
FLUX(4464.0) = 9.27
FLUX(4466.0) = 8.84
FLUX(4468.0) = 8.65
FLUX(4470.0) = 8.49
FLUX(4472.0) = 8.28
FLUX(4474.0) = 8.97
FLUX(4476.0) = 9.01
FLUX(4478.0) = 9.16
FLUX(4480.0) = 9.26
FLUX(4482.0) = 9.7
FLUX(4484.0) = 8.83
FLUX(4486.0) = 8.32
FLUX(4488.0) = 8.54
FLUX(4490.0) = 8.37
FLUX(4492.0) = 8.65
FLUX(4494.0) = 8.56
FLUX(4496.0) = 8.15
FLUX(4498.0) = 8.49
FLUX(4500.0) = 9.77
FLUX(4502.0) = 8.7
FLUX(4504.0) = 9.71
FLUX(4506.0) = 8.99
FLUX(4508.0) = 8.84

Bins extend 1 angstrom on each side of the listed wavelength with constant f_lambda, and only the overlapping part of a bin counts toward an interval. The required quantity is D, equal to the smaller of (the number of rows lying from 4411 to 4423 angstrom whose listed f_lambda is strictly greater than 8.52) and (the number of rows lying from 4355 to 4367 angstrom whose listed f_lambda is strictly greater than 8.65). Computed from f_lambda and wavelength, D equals 2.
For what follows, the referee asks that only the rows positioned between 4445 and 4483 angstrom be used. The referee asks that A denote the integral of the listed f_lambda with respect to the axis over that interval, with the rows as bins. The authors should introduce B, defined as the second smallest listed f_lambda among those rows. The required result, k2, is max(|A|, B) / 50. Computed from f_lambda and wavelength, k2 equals 6.7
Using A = 334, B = 8.28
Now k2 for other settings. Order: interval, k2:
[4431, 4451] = 3.4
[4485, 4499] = 2.4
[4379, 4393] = 2.5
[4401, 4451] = 8.8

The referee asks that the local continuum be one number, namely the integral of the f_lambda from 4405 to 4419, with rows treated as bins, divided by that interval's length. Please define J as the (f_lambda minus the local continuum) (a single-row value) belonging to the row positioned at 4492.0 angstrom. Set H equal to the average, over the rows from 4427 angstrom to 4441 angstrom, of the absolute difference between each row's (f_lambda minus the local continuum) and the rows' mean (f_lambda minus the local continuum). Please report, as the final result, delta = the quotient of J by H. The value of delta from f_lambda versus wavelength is -0.3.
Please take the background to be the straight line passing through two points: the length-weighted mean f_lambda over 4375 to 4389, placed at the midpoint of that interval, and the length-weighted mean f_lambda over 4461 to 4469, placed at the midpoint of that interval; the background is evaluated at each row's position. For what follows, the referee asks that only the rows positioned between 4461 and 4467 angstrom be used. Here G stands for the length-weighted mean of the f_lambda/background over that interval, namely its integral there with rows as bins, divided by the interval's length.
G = 1.00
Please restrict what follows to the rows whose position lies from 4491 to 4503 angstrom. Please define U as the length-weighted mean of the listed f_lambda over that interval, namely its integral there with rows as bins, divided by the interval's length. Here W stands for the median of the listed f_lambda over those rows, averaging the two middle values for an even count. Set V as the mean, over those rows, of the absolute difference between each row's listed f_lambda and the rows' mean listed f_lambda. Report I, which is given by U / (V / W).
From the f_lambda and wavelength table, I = 214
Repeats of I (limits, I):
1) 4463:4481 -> 284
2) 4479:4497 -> 202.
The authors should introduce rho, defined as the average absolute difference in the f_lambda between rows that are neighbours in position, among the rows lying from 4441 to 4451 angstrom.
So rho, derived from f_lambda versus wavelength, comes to 0.43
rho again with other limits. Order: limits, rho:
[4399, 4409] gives 0.56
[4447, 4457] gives 0.26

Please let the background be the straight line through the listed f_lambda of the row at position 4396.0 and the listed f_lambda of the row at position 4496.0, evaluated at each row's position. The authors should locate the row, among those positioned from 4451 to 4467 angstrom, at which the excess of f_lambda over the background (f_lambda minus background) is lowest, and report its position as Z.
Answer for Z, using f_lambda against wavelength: 4462.0 angstrom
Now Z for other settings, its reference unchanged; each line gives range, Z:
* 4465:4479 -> 4472.0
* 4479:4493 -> 4486.0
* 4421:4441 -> 4434.0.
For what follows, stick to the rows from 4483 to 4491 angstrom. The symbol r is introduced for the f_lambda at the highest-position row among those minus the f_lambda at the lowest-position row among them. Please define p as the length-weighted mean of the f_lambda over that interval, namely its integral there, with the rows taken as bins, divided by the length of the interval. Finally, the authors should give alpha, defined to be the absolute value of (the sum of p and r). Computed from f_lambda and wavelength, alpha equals 8.1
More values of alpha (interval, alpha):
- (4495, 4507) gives 9.8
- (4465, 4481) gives 9.3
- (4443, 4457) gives 9.8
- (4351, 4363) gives 9.2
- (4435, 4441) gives 8.3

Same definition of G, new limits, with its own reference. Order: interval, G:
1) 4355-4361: 0.97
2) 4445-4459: 1.00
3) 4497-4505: 1.07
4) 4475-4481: 1.06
